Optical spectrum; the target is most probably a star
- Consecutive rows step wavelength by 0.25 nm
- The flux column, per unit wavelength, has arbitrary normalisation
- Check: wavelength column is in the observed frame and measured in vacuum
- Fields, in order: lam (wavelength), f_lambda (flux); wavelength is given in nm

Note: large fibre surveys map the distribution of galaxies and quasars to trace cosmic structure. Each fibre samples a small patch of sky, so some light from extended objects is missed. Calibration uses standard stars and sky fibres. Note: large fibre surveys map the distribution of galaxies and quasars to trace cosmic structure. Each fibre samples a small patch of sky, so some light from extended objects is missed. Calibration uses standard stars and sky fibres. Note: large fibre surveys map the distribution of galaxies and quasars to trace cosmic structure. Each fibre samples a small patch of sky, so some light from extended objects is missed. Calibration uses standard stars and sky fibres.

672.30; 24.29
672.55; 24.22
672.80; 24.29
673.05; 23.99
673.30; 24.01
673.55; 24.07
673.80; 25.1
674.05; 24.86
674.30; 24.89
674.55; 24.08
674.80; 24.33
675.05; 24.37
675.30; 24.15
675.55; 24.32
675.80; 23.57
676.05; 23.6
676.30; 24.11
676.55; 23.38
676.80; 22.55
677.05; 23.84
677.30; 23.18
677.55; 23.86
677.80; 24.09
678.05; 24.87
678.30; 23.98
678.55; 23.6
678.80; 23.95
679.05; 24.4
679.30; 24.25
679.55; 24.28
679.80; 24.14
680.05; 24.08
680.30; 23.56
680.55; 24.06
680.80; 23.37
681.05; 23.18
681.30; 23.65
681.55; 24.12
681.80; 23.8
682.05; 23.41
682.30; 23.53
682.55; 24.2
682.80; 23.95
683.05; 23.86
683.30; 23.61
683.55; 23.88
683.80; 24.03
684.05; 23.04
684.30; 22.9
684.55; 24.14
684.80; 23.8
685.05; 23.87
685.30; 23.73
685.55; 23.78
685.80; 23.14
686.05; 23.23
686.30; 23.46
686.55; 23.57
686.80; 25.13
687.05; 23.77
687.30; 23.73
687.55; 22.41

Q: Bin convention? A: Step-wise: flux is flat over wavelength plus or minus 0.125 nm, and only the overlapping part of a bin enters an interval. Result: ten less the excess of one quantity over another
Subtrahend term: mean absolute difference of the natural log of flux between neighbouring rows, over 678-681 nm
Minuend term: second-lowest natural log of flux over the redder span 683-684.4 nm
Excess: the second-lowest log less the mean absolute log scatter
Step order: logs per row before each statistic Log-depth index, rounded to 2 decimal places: 6.88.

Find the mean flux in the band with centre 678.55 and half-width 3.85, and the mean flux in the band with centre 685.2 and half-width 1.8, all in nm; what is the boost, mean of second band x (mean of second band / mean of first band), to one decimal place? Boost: 23.5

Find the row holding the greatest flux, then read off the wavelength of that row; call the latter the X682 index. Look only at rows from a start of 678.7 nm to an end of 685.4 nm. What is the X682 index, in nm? 679.05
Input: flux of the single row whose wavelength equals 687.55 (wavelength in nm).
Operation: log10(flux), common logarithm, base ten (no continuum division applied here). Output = 1.35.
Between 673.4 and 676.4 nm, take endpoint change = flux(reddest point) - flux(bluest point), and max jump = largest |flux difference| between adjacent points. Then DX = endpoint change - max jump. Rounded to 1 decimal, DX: -1.0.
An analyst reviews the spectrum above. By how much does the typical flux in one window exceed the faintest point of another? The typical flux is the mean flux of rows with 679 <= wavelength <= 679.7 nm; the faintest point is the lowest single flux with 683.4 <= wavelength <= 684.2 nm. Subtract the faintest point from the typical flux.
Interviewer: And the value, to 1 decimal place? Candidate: 1.3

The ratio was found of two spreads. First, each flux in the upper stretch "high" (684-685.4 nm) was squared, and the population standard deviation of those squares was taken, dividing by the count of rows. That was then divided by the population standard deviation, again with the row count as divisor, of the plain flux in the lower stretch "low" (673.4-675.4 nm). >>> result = 55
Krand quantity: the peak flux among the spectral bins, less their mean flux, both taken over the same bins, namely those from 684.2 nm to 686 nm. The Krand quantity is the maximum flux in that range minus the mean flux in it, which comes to 0.52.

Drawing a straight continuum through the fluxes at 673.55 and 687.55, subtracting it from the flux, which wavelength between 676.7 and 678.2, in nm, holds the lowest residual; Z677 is 676.80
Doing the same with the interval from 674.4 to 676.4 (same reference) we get 675.80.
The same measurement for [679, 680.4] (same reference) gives 680.30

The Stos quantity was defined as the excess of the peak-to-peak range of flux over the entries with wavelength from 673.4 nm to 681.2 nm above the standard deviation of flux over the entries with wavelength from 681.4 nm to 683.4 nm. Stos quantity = 2.3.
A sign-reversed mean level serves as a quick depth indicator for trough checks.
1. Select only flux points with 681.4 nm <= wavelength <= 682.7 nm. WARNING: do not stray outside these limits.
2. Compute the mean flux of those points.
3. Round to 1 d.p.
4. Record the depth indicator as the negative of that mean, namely -23.8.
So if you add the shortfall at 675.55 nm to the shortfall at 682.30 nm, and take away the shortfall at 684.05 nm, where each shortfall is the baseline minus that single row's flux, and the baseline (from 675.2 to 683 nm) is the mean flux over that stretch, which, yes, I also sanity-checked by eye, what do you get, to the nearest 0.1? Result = -1.0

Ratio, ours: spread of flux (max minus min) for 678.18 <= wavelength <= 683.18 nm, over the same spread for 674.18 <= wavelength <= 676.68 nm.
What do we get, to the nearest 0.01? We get 0.81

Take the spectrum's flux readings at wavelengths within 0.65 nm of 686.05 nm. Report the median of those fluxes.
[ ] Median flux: 23.5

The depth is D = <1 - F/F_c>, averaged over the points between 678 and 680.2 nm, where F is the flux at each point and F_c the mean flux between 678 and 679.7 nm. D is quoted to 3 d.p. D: 0.001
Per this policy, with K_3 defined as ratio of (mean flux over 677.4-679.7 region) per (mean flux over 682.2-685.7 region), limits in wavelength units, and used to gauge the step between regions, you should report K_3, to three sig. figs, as 1.02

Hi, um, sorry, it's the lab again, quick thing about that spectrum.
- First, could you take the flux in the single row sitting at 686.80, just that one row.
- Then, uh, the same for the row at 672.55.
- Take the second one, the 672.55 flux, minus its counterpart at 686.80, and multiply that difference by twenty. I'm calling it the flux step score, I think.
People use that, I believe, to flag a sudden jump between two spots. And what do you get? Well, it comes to -18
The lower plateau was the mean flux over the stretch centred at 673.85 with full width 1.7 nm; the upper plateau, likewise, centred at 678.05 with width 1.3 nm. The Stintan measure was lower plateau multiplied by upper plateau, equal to 588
